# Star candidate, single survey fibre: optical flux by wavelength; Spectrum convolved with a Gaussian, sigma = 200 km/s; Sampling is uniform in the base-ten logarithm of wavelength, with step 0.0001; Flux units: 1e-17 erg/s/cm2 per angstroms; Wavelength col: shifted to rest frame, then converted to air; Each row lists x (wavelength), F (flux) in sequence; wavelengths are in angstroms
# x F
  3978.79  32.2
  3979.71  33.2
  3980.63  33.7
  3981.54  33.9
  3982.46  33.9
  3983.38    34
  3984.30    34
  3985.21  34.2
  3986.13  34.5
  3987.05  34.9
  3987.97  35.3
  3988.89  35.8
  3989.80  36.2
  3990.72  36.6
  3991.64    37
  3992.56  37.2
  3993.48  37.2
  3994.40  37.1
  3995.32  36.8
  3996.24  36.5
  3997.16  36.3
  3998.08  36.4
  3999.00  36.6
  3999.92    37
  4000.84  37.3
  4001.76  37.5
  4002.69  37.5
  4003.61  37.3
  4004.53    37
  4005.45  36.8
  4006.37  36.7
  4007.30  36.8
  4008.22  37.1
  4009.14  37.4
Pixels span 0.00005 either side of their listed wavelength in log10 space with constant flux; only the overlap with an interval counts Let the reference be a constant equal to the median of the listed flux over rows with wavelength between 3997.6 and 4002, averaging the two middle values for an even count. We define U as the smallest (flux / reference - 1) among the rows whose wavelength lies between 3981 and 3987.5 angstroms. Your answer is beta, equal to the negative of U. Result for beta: 0.084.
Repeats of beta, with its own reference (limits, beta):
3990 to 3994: 0.011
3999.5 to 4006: 0.005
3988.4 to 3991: 0.032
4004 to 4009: 0.008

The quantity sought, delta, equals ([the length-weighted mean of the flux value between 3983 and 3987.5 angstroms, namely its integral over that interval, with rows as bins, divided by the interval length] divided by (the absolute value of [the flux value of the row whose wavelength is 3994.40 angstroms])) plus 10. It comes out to 10.93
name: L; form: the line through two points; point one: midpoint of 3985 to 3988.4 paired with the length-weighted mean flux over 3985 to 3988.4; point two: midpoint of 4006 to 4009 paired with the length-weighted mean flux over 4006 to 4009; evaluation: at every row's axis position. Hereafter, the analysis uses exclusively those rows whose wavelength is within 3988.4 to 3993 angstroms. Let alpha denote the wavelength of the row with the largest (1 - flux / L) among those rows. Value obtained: 3988.89 angstroms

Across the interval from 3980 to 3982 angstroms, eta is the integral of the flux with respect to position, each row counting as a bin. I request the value 68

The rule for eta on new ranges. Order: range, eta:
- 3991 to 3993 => 74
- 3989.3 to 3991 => 62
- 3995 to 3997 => 73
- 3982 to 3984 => 68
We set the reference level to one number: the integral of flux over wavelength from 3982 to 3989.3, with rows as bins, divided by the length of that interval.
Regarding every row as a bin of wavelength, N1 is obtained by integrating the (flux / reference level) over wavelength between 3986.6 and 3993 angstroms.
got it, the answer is 6.7 angstroms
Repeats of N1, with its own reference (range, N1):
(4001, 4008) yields 7.5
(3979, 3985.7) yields 6.6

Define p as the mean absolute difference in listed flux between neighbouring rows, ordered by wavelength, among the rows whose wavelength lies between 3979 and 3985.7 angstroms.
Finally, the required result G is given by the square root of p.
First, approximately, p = 0.17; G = 0.41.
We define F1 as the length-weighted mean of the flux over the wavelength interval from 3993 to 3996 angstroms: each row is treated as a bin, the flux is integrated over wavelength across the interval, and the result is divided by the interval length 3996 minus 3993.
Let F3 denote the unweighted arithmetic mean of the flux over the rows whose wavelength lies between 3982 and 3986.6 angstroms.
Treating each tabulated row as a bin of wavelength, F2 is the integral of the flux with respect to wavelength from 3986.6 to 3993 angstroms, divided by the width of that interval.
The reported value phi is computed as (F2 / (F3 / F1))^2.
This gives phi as 1536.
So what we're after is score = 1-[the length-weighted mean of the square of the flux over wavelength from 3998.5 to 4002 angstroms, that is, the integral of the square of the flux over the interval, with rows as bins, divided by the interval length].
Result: -1375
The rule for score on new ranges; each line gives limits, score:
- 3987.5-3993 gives -1321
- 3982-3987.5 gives -1171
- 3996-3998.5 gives -1324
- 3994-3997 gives -1349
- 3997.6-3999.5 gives -1333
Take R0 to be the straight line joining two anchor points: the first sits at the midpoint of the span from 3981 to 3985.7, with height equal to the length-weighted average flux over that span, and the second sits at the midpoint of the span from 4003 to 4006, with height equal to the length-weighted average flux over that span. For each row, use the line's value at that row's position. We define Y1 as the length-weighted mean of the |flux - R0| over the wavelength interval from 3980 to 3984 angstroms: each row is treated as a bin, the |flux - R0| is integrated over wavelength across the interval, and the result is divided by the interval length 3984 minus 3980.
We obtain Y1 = 0.1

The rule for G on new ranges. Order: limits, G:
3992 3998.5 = 0.41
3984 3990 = 0.61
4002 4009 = 0.45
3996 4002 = 0.48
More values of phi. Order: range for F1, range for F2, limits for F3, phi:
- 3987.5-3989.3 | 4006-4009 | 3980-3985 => 1492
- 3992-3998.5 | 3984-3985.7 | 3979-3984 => 1392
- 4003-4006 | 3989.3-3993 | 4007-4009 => 1368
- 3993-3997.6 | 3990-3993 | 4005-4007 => 1359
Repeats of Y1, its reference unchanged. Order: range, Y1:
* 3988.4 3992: 1.3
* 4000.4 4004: 0.6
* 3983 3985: 0.1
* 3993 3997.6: 1.0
